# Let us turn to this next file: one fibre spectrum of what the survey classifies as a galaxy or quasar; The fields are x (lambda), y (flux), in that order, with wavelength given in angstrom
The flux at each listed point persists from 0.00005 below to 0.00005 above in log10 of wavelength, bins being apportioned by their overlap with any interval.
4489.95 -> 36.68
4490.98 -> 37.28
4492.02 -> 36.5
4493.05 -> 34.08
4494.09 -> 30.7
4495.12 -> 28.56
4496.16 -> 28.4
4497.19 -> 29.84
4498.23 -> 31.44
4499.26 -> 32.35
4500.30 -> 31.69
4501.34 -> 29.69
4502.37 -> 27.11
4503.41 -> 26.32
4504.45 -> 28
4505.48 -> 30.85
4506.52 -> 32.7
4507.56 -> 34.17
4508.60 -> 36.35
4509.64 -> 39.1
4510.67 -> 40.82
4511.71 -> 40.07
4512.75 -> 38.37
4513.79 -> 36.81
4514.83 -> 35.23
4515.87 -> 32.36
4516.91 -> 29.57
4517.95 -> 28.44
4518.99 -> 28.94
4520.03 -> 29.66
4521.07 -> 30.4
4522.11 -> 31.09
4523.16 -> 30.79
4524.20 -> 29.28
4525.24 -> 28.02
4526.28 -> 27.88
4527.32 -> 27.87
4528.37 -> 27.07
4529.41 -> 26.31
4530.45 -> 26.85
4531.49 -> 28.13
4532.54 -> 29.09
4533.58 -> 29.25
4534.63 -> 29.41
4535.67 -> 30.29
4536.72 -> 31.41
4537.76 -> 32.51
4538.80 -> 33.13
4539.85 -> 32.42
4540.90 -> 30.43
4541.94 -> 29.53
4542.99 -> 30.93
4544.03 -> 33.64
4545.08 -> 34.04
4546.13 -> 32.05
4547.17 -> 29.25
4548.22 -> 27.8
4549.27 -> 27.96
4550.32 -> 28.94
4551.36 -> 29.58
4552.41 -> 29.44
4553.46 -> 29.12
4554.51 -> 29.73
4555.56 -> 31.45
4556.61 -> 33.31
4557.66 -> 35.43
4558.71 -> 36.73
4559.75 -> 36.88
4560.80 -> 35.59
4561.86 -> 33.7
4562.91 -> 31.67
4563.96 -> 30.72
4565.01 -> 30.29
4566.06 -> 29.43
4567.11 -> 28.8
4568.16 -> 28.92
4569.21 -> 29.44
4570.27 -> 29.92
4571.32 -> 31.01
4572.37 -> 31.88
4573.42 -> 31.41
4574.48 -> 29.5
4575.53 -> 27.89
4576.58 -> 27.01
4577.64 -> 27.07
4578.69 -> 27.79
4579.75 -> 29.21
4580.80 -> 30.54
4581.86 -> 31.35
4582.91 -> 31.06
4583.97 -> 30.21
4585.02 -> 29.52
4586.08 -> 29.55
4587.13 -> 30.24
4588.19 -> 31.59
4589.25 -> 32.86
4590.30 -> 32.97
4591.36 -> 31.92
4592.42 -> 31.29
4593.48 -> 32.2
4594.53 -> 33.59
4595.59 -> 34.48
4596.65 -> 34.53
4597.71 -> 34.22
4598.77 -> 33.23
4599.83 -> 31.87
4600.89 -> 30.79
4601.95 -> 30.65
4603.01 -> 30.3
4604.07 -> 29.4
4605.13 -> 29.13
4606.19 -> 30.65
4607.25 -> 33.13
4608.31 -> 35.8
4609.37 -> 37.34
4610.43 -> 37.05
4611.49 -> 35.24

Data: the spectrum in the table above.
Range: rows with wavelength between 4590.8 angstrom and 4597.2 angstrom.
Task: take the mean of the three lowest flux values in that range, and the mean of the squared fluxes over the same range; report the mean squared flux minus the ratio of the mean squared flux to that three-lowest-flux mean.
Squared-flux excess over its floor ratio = 1056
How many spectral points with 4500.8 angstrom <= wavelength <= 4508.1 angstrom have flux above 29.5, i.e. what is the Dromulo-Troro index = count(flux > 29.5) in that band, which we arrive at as 4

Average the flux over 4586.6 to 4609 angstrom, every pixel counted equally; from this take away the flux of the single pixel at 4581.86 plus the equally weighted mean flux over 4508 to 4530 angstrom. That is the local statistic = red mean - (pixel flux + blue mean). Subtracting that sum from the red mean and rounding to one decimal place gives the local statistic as -31.3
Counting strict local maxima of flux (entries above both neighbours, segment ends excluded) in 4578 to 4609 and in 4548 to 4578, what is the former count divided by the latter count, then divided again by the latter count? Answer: 0.33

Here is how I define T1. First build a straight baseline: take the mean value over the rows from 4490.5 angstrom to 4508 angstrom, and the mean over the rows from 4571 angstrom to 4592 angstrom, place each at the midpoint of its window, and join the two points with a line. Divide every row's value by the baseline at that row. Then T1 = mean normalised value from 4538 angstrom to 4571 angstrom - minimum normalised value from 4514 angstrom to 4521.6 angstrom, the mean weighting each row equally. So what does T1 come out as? 0.11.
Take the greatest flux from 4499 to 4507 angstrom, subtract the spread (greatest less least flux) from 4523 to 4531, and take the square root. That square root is 5.31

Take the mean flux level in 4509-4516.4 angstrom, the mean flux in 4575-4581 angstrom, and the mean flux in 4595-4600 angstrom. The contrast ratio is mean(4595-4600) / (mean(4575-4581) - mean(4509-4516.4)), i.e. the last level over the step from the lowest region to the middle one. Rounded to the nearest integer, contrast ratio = -4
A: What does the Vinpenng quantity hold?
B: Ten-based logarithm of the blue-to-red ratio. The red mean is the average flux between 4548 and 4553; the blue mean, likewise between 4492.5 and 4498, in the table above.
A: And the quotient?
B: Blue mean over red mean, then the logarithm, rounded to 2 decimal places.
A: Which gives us 0.02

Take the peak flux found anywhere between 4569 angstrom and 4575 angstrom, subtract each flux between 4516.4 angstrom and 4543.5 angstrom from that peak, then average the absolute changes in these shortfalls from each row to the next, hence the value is 0.82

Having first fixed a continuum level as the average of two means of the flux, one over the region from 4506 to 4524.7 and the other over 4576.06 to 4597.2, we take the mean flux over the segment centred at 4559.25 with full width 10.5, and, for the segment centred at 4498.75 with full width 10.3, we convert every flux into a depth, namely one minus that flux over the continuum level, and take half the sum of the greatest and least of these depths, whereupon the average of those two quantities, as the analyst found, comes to 16.8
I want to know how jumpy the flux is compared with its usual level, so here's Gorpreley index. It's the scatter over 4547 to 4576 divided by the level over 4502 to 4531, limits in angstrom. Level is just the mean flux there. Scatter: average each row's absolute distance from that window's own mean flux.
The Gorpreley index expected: 0.066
